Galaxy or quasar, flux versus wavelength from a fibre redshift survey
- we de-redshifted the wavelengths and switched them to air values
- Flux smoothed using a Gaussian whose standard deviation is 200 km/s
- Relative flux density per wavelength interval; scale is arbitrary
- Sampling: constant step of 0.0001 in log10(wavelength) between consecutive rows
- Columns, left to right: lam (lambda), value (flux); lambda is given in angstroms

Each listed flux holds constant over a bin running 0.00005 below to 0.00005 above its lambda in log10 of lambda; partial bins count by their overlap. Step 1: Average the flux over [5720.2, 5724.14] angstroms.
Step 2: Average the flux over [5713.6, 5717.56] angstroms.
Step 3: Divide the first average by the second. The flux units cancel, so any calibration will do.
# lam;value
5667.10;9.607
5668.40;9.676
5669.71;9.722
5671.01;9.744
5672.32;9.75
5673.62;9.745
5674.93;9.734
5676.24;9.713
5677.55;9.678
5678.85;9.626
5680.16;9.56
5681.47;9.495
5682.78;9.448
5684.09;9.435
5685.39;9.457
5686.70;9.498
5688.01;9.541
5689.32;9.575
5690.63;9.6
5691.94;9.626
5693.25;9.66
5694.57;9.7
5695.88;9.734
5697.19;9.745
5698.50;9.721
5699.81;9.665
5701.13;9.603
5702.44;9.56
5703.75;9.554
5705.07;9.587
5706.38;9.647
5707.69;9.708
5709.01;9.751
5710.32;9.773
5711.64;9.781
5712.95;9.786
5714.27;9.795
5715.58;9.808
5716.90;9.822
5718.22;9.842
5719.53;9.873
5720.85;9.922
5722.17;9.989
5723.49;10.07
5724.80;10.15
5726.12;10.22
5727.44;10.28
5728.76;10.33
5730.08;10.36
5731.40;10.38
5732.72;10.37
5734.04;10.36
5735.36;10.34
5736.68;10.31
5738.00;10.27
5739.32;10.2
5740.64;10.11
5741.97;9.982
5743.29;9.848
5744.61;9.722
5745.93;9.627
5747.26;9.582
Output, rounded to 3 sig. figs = 1.02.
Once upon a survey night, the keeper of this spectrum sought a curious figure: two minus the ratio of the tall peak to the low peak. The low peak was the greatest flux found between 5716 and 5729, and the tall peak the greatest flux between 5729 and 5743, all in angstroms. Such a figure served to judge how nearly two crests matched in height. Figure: 0.995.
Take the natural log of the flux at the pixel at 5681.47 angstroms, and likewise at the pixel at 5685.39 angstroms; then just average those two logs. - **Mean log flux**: 2.25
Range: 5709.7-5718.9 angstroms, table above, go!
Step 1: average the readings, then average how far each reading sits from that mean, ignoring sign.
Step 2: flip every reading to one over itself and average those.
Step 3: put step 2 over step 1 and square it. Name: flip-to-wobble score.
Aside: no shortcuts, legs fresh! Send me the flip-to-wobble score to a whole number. 27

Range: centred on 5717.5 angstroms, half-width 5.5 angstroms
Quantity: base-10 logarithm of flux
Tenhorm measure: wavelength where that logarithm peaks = 5722.17 angstroms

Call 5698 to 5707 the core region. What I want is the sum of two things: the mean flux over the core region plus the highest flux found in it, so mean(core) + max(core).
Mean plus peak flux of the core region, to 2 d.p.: 19.34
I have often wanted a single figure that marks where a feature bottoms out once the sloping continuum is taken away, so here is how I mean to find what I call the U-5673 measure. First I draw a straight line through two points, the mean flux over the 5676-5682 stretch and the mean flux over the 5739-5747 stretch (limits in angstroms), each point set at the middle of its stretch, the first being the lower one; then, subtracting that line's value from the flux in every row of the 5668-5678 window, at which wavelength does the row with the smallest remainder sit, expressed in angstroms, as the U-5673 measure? 5677.55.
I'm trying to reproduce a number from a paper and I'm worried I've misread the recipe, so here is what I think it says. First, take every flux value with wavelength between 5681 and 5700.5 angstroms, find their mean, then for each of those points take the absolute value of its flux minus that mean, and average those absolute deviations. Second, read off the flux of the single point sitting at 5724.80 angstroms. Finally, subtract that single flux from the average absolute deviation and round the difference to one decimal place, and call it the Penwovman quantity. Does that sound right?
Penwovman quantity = -10.1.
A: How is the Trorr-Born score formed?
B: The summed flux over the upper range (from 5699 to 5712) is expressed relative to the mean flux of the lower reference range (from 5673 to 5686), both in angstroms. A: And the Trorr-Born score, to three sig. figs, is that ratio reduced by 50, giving -39.9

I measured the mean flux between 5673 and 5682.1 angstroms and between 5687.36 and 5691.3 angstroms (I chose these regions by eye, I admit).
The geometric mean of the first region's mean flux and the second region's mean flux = 9.61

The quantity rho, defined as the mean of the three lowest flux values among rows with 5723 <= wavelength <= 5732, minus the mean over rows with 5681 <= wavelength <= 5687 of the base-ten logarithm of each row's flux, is 9.17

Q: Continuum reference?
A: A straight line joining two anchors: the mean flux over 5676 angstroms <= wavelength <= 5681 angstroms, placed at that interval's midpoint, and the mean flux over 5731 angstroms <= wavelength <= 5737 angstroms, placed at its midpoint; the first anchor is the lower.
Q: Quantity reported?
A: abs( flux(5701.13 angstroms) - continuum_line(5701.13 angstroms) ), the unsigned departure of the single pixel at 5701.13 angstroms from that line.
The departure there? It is 0.33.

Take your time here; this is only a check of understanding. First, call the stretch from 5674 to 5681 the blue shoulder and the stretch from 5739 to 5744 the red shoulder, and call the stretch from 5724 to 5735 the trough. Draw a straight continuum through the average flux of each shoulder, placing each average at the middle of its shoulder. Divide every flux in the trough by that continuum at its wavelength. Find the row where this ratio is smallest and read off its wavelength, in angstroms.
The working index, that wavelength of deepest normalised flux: 5724.80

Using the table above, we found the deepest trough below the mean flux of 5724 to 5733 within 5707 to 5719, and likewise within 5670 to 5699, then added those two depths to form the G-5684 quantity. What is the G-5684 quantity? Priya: 1.45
